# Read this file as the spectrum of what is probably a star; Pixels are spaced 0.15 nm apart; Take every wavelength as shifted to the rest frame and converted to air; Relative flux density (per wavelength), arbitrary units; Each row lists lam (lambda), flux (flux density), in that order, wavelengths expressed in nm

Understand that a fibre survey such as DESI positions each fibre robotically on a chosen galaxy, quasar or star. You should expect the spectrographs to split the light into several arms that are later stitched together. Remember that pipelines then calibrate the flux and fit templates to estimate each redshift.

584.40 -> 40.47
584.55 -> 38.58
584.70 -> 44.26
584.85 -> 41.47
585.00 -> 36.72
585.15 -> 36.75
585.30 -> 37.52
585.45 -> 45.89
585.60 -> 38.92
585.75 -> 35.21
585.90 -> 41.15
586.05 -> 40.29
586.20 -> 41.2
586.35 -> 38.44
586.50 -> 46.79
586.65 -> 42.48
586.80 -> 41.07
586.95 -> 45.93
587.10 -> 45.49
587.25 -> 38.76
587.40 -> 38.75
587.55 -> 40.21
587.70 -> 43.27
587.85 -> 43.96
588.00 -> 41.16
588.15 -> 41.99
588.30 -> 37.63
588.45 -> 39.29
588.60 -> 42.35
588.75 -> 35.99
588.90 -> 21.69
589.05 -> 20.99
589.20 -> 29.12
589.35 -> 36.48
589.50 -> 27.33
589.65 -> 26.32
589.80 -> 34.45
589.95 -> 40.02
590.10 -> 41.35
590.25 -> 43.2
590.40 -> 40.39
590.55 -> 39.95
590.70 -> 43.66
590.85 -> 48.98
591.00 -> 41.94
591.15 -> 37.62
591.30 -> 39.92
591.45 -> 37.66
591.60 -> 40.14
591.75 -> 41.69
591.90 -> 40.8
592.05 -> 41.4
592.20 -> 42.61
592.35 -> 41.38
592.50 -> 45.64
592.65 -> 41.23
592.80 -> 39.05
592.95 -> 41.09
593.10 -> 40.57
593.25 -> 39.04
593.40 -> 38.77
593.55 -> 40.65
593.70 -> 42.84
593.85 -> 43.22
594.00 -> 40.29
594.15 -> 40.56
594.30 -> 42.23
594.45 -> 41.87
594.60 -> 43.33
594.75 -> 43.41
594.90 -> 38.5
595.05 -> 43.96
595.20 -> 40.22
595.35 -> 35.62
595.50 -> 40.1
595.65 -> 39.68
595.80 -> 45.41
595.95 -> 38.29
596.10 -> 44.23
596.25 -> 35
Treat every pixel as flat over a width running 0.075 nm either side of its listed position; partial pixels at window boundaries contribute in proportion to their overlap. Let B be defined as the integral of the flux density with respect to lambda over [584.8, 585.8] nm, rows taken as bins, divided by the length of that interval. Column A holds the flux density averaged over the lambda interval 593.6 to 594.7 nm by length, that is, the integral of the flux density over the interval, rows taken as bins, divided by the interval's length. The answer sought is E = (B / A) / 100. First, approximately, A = 42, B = 39.0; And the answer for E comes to 0.0093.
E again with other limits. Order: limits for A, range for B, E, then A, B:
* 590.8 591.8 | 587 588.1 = 0.0102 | 41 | 41.8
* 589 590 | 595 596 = 0.0132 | 31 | 40.4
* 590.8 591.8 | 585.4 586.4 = 0.0098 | 41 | 40.1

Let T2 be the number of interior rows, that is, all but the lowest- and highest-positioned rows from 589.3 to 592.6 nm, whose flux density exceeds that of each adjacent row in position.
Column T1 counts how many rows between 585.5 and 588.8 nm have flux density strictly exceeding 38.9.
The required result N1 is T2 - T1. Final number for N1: -11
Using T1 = 16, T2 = 5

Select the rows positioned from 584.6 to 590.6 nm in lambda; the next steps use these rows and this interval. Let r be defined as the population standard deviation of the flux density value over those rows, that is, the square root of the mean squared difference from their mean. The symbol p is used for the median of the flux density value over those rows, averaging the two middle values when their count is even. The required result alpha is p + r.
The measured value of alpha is 46.1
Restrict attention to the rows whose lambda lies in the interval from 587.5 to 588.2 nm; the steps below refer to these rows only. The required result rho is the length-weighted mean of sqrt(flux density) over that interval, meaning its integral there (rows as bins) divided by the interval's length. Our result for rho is 6.49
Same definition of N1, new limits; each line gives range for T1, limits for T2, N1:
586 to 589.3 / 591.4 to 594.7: -8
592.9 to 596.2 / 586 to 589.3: -12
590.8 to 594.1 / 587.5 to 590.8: -14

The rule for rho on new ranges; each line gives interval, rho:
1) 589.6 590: 5.78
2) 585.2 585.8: 6.27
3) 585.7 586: 6.21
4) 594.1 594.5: 6.45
